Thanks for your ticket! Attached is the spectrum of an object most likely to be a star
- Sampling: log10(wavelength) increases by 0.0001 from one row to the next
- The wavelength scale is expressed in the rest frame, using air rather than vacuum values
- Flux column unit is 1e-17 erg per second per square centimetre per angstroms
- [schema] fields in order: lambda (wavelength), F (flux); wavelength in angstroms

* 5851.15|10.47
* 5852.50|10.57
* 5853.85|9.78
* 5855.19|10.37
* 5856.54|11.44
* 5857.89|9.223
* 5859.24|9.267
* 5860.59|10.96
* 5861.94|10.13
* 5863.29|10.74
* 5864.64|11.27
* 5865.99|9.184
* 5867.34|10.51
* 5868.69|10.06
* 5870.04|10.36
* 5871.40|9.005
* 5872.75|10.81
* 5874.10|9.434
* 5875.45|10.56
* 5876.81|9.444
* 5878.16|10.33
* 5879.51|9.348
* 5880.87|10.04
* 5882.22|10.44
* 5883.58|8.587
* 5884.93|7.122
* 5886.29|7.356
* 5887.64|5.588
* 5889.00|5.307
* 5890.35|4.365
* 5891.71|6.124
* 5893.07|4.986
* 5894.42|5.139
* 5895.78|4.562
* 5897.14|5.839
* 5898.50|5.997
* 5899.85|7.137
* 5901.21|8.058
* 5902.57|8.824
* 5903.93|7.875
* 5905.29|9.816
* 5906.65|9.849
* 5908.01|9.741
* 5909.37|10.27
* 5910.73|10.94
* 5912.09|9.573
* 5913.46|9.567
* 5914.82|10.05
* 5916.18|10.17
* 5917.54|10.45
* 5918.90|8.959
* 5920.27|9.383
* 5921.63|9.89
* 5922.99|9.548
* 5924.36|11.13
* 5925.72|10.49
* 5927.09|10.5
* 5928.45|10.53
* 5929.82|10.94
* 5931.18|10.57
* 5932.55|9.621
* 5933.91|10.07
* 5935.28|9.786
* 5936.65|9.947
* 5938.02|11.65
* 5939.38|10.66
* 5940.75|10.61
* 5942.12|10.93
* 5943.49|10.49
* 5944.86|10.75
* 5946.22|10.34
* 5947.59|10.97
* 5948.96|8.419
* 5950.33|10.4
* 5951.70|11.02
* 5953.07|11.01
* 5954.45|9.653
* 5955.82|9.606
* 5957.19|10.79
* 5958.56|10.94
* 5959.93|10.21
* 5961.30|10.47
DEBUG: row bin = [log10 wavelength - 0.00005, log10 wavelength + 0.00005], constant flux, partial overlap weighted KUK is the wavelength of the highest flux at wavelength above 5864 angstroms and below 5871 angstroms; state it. 5864.64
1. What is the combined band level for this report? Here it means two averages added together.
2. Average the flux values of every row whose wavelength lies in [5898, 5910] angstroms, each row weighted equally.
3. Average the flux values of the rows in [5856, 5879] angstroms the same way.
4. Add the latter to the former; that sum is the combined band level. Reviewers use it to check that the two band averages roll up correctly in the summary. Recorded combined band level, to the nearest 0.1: 18.8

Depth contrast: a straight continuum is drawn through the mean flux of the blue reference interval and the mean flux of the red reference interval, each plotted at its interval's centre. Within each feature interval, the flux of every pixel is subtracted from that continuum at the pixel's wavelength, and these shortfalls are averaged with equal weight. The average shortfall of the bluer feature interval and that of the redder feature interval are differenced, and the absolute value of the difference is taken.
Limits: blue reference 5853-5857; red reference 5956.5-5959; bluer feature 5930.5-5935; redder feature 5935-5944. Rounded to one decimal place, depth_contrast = 0.5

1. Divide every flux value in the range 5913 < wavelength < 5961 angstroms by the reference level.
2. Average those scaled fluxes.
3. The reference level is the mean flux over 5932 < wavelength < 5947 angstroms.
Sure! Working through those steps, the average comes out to 0.985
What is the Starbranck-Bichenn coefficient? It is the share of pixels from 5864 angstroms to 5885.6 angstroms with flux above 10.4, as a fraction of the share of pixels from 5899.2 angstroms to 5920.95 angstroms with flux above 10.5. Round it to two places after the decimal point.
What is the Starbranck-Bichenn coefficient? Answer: 5.00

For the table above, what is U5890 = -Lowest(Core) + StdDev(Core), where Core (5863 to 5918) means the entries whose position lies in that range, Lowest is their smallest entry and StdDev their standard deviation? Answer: -2.3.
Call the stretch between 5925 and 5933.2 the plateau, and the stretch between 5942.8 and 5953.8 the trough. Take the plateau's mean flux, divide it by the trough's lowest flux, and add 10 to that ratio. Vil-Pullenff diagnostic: 11.2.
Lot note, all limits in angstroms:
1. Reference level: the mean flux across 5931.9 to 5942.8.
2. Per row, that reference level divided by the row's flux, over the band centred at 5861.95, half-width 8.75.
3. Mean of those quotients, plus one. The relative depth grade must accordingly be 2.02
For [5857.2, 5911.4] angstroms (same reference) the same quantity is 2.30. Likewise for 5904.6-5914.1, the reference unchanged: 2.05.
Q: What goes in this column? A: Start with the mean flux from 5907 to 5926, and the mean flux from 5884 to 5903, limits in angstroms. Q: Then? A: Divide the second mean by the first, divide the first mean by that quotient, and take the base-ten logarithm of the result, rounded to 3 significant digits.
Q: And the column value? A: 1.21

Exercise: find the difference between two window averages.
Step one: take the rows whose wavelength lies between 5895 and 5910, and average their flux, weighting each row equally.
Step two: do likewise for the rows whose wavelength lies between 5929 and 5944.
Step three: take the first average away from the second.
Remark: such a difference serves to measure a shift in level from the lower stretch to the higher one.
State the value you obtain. 2.5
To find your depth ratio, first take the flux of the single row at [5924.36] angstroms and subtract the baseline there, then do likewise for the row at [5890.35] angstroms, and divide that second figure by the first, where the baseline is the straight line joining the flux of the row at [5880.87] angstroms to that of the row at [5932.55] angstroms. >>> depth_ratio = -3.9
